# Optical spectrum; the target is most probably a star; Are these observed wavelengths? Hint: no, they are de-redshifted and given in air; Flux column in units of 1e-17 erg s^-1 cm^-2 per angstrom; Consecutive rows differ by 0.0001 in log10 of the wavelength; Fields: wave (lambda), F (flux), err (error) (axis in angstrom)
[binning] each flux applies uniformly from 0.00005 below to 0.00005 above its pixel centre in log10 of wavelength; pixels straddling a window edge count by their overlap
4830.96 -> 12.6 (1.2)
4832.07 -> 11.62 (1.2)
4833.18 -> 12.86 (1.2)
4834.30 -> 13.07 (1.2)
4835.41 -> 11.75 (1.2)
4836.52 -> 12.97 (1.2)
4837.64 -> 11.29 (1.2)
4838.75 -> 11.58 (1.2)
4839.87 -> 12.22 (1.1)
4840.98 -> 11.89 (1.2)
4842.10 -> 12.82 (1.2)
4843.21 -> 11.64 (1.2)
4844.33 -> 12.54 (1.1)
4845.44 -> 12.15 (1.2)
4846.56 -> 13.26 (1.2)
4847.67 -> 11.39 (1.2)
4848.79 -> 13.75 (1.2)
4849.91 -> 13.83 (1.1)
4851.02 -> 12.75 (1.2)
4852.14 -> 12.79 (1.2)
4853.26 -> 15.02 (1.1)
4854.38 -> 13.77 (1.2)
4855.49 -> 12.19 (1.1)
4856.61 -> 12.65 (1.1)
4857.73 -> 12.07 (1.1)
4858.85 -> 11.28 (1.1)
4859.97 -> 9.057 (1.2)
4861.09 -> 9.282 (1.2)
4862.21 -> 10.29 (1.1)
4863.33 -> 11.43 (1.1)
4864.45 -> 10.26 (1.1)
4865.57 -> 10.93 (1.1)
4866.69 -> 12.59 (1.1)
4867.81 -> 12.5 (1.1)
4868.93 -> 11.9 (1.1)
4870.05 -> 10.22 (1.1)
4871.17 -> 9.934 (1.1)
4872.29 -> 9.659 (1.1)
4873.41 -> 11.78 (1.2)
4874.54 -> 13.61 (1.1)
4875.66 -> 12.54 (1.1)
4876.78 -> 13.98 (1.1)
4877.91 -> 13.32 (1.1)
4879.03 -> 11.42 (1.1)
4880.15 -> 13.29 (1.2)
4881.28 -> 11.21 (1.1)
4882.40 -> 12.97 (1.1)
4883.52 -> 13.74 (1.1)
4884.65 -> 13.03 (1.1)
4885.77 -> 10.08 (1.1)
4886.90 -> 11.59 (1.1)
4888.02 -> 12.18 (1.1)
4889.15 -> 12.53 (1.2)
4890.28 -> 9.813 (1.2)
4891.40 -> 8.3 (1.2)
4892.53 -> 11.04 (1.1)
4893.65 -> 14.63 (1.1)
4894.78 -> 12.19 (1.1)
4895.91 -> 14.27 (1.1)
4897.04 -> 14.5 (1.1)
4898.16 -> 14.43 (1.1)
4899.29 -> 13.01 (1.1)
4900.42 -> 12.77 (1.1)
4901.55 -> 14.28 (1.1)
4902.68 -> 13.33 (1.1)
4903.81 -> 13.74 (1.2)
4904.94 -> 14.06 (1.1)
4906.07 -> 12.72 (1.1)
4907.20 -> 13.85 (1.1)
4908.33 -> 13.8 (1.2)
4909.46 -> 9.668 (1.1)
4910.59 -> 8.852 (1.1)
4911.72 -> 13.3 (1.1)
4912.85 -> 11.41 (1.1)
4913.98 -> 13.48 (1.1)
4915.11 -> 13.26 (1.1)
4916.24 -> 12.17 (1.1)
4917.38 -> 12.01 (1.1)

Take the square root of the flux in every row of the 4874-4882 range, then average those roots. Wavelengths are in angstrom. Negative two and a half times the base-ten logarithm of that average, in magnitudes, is -1.38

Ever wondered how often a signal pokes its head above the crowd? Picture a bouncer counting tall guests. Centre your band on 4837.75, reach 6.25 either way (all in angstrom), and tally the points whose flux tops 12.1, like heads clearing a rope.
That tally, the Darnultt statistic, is 5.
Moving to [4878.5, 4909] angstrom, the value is 20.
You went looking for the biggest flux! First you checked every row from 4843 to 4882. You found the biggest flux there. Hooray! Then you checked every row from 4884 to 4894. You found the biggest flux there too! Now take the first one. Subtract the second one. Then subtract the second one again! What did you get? -14.2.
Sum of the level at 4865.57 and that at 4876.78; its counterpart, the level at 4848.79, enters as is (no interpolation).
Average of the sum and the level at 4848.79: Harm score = 19.3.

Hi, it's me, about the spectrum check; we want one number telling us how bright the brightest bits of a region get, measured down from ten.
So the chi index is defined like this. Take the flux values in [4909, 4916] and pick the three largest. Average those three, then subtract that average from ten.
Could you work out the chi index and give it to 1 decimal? -3.3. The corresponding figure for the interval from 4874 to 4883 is -3.6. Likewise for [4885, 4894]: -3.1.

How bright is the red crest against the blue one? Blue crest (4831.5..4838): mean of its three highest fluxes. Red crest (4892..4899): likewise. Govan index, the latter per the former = 1.12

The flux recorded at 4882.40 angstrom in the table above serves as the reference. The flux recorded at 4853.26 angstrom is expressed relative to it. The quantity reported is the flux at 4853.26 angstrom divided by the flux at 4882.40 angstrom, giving 1.2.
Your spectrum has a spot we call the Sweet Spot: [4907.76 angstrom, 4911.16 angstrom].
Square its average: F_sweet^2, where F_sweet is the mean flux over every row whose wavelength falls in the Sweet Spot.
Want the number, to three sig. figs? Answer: 116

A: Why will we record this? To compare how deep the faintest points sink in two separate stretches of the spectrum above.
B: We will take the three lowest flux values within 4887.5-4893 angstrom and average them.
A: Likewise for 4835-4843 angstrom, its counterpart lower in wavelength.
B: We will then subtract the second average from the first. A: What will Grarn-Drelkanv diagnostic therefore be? -1.8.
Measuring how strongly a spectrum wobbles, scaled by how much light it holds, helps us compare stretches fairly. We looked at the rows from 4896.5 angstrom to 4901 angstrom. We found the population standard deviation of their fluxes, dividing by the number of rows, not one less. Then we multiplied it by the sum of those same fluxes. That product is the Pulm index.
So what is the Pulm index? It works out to 43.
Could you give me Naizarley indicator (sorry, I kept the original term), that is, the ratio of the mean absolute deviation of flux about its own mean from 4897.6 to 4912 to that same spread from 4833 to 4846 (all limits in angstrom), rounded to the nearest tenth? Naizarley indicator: 2.3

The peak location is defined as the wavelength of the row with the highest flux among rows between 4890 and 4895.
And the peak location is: 4893.65 angstrom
